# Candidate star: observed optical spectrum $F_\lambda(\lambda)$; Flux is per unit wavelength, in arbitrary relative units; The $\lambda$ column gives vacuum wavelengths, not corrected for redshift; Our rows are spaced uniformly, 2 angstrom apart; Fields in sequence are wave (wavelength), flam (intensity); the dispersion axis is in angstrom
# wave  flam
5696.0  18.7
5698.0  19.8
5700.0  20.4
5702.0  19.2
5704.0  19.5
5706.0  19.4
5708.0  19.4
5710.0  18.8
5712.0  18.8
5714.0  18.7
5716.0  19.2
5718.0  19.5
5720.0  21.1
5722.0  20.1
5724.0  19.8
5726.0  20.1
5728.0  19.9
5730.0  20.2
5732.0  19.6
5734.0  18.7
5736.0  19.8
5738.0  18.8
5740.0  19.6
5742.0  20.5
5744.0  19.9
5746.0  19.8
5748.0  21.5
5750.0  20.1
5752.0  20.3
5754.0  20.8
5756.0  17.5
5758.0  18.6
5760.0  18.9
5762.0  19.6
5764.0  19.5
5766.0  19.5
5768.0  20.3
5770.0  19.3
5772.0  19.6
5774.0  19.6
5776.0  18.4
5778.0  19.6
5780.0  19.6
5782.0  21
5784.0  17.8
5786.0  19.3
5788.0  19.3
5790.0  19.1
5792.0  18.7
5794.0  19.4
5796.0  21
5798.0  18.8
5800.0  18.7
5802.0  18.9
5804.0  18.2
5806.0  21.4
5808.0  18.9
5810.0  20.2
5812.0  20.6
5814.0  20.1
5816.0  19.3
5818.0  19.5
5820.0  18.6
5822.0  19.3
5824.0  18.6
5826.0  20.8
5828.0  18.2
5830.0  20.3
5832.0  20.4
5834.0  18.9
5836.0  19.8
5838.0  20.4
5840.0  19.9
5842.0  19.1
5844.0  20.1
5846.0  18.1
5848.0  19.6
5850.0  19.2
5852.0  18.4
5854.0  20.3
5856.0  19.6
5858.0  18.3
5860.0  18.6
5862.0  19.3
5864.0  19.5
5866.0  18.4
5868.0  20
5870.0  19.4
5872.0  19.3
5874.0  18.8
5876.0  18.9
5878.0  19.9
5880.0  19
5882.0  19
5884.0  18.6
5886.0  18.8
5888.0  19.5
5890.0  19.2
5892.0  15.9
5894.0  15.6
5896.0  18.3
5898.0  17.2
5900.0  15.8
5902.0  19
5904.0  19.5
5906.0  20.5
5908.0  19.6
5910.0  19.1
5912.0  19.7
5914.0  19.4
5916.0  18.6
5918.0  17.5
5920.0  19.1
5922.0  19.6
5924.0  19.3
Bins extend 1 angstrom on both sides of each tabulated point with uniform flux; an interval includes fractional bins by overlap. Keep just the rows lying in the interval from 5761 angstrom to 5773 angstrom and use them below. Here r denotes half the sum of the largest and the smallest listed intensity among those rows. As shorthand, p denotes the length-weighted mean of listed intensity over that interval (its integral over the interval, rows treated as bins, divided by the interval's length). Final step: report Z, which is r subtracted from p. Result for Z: -0.17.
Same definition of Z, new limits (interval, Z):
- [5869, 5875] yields 0.07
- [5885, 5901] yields -0.01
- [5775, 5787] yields -0.12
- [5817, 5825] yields -0.05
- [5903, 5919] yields 0.24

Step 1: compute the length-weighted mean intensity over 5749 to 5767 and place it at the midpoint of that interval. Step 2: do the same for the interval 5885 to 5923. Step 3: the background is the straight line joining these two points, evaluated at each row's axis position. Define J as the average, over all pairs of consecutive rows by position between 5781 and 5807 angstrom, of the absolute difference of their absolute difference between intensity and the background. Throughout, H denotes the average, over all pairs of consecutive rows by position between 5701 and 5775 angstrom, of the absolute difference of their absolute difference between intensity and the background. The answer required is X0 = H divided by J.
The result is 0.78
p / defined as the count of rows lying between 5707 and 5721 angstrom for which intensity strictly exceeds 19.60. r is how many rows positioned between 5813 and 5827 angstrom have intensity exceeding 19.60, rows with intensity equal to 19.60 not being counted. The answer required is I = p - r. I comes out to -1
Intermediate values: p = 1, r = 2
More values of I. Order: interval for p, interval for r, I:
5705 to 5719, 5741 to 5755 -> -7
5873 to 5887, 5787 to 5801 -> 0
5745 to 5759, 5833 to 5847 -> 1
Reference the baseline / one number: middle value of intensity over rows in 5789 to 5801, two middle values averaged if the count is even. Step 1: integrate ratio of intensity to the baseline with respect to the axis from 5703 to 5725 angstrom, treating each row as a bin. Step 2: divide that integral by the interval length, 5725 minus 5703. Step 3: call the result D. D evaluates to 1.03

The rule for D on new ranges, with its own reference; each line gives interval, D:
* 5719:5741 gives 1.04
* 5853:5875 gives 1.01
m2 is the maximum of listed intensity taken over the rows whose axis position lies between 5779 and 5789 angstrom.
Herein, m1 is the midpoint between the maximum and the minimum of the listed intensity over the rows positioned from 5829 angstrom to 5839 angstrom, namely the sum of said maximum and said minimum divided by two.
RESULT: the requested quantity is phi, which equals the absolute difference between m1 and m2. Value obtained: 1.35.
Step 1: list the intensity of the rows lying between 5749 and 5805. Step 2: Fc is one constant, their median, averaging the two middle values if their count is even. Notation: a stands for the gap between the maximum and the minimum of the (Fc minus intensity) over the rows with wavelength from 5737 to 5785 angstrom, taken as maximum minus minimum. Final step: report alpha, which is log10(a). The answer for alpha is 0.60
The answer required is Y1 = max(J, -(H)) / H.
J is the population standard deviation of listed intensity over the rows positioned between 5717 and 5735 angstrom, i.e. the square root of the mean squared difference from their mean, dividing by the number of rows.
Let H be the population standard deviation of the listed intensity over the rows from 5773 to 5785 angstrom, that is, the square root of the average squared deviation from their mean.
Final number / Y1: 0.6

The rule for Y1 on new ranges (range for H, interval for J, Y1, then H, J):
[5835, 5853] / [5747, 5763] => 1.7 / 0.73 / 1.2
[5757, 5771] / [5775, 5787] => 2.0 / 0.50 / 1.0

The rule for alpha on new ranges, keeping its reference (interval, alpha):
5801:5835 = 0.51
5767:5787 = 0.51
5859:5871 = 0.20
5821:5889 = 0.43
